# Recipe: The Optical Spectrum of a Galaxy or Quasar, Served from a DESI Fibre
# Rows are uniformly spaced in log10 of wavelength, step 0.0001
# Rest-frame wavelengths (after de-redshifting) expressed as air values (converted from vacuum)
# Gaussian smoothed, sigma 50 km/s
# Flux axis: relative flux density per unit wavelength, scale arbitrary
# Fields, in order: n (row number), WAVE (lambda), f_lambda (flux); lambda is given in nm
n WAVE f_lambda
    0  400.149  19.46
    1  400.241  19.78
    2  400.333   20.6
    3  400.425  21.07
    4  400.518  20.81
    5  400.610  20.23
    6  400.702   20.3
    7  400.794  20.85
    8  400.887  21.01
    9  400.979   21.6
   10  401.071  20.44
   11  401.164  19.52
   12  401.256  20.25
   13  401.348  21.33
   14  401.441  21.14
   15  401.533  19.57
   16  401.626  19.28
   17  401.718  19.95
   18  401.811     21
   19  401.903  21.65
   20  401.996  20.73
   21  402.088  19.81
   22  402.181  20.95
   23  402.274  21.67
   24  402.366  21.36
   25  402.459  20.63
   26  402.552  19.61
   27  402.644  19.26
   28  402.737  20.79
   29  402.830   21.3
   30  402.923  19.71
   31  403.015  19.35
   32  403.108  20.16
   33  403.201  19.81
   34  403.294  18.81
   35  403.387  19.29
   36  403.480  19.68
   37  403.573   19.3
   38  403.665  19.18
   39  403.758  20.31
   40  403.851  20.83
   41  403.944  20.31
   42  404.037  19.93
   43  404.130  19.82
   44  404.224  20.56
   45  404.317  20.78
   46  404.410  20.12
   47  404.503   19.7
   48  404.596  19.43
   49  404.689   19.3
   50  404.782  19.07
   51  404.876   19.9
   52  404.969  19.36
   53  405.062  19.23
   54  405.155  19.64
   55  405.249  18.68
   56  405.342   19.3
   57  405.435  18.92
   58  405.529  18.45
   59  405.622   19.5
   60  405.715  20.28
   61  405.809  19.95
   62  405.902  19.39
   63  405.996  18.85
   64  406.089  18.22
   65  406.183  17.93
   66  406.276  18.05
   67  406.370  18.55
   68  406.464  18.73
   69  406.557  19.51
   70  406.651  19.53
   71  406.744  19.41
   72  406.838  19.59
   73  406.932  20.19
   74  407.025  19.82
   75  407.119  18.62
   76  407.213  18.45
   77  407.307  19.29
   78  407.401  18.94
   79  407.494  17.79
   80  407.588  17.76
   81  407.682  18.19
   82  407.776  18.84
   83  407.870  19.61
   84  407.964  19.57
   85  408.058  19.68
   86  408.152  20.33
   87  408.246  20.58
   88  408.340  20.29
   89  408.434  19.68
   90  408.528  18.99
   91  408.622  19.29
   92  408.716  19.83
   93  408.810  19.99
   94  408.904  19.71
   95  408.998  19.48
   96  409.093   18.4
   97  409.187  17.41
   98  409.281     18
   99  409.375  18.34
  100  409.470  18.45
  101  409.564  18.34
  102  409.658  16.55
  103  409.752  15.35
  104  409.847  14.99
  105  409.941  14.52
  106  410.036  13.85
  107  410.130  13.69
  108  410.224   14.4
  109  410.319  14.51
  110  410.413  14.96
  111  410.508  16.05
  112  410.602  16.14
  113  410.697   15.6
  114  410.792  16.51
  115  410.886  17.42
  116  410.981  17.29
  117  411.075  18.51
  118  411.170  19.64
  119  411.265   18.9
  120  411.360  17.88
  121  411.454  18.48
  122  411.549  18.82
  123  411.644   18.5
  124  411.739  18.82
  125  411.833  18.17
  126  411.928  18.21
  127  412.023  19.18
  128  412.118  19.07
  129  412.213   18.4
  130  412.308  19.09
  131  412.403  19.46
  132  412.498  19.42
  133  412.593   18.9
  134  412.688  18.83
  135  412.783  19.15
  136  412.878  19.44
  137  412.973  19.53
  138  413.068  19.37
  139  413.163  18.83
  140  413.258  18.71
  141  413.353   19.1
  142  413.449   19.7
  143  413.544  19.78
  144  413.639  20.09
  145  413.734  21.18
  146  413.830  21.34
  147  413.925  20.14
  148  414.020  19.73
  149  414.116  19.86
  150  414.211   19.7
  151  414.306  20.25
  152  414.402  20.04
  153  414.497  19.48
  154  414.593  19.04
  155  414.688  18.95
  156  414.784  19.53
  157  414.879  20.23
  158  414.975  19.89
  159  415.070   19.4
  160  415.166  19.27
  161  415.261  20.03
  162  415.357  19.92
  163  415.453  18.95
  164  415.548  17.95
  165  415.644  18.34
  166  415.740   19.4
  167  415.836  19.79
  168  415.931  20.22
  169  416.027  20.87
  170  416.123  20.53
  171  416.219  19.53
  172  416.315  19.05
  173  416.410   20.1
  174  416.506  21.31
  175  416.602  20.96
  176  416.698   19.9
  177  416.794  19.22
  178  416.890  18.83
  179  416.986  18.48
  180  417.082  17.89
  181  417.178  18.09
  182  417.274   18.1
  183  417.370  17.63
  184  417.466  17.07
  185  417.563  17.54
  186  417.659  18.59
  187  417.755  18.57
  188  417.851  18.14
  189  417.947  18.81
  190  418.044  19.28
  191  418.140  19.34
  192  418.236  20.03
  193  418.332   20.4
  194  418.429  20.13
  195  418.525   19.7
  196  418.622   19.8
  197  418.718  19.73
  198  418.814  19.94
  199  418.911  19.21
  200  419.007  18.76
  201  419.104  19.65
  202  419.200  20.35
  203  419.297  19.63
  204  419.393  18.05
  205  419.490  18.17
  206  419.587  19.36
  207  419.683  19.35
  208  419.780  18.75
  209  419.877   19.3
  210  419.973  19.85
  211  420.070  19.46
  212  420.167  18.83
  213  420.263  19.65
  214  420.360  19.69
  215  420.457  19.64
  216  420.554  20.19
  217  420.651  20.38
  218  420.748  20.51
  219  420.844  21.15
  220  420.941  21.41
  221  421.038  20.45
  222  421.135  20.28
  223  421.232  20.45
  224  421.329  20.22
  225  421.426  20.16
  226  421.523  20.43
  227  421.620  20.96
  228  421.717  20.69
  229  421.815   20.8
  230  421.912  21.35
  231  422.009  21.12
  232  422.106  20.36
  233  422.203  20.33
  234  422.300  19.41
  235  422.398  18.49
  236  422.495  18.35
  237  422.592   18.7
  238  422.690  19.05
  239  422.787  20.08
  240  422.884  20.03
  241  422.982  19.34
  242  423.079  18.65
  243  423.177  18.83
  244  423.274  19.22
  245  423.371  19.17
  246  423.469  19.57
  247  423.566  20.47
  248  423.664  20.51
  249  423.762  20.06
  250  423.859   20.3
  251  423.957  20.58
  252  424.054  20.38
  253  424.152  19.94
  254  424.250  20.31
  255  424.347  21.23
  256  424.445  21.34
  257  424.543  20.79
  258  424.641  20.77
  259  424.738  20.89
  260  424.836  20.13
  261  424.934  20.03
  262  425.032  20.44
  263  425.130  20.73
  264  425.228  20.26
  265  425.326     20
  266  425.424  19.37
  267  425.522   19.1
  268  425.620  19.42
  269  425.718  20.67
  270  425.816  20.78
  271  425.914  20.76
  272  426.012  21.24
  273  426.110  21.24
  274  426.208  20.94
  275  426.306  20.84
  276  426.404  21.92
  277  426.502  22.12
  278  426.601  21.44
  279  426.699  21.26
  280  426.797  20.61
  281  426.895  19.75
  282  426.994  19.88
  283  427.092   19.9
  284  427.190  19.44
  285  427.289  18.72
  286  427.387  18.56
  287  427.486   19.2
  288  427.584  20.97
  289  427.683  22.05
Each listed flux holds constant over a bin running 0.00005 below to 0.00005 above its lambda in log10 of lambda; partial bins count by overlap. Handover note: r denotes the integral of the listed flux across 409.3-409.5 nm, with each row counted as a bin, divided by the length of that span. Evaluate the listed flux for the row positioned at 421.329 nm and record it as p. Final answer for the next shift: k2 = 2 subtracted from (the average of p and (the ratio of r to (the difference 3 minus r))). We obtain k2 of 7.51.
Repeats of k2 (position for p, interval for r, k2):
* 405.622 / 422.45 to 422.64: 7.15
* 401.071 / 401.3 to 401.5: 7.64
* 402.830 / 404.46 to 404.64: 8.06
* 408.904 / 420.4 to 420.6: 7.27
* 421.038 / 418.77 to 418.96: 7.63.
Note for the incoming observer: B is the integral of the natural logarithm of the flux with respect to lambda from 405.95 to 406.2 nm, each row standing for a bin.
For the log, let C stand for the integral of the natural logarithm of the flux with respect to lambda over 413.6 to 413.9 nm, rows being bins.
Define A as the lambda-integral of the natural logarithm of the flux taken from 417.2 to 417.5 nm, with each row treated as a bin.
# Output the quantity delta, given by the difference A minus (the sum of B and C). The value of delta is -0.78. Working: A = 0.86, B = 0.73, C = 0.910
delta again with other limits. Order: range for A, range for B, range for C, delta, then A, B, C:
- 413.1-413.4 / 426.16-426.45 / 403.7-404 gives -0.91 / 0.88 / 0.89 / 0.905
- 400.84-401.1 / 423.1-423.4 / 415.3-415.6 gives -0.97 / 0.79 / 0.88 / 0.881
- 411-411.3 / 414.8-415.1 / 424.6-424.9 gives -0.93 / 0.88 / 0.90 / 0.908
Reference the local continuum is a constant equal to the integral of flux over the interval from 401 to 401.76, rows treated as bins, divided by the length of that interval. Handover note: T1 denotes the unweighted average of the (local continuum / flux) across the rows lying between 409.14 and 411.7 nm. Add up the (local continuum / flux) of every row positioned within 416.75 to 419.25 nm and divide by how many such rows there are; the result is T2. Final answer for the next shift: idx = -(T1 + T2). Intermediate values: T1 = 1.22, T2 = 1.07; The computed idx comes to -2.29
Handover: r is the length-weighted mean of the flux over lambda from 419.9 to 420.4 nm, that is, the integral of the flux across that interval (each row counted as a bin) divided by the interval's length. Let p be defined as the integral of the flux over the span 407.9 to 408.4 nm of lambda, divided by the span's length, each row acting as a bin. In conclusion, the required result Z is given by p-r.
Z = 0.5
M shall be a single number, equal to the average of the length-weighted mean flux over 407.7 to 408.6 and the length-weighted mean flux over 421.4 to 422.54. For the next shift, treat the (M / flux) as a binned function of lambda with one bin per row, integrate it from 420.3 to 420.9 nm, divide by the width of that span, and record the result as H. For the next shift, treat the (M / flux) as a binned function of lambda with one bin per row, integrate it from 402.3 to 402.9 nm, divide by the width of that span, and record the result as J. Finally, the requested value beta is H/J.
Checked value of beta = 1.01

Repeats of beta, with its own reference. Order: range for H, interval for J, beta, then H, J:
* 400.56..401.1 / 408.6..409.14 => 0.94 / 0.96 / 1.03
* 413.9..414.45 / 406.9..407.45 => 0.96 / 1.00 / 1.04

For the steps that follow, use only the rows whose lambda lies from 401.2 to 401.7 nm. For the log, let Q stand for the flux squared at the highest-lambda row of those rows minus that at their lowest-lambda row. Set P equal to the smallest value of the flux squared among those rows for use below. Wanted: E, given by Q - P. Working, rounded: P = 372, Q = -38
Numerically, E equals -410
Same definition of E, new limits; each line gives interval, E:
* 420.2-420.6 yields -364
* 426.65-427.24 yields -452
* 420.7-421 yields -383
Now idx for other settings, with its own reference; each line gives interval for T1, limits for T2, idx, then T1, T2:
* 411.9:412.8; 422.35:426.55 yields -2.07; 1.07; 1.01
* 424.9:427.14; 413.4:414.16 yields -1.99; 0.99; 1.00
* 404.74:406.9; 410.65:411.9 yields -2.19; 1.06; 1.13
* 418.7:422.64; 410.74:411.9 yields -2.13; 1.02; 1.11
